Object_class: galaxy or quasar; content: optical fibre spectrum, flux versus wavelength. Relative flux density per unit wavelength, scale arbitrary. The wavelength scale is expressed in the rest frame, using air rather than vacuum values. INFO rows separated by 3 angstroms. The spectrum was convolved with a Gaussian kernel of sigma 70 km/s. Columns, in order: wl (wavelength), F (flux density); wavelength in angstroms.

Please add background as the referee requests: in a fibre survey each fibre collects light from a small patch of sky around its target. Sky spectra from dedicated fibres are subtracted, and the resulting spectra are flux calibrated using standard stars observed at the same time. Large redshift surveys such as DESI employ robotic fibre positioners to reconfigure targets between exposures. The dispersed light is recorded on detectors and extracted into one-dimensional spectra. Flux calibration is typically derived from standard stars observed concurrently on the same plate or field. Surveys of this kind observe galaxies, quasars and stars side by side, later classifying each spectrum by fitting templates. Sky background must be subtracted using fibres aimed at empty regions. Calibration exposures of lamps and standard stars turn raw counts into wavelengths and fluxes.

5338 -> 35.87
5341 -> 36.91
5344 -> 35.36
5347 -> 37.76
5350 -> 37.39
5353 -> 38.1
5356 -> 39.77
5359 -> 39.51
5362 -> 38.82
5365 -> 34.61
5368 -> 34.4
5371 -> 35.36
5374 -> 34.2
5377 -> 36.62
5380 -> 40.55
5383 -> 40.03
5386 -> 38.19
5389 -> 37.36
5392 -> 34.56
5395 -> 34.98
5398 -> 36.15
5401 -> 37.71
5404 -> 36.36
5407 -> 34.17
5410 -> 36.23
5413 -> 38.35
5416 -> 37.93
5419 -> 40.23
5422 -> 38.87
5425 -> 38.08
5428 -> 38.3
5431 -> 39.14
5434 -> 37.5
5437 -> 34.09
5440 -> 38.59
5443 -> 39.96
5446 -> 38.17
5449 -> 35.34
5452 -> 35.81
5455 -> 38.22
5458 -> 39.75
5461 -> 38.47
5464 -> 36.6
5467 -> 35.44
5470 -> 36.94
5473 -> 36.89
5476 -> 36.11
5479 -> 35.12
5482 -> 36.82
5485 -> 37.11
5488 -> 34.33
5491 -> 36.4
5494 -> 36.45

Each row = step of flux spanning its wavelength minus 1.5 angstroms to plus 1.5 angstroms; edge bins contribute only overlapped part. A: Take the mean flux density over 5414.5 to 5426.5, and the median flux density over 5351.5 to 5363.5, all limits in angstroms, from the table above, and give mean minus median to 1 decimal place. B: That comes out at -0.4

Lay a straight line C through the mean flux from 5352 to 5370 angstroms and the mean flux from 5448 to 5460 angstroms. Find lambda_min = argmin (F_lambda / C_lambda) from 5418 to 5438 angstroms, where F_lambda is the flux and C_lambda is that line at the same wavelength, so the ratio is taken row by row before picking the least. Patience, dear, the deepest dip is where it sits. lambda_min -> 5437 angstroms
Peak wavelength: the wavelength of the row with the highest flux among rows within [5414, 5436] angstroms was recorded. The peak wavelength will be 5419 angstroms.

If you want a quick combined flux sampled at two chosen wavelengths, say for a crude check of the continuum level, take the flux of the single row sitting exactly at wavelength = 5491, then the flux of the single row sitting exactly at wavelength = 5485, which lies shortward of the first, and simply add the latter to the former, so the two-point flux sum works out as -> 73.5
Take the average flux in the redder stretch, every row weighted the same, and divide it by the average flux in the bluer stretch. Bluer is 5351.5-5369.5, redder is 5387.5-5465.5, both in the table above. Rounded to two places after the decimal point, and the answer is 0.99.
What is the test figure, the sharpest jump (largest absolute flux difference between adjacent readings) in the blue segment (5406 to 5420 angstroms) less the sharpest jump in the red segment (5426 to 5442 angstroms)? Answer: -2.2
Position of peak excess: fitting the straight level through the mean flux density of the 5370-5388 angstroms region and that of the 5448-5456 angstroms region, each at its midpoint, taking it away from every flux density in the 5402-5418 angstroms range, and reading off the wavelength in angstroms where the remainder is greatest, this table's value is 5413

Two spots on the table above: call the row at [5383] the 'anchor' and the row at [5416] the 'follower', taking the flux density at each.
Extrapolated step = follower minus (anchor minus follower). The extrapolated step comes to 35.8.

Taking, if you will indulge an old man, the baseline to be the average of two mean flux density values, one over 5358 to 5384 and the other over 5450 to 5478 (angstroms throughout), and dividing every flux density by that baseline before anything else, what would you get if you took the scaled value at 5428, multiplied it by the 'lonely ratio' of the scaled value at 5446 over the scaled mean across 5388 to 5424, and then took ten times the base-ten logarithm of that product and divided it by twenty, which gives 0.014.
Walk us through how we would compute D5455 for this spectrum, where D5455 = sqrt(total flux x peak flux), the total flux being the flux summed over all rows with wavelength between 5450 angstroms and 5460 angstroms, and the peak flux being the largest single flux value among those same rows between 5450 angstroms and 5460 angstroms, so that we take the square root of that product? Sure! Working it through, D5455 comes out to 67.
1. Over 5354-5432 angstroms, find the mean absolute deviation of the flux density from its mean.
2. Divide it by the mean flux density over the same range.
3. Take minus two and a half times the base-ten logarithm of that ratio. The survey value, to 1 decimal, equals 3.3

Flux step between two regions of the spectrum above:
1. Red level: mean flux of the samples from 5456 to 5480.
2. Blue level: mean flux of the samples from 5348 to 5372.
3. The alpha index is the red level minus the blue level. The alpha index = -0.3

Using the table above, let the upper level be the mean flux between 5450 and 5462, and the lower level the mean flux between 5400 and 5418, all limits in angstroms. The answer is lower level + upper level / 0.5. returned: 113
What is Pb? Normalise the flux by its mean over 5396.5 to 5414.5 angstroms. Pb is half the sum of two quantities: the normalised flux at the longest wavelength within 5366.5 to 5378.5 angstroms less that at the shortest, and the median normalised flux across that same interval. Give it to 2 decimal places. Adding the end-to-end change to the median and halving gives 0.51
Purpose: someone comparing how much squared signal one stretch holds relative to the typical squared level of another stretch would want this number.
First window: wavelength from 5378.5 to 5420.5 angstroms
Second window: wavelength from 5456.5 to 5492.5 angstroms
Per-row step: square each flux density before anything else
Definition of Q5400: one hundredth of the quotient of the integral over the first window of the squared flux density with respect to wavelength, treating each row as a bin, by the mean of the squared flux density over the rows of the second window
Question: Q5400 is 0.44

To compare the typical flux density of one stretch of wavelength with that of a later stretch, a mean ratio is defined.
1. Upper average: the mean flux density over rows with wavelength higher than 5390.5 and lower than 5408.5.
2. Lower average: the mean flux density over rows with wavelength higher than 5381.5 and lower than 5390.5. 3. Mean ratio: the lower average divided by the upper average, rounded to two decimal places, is 1.08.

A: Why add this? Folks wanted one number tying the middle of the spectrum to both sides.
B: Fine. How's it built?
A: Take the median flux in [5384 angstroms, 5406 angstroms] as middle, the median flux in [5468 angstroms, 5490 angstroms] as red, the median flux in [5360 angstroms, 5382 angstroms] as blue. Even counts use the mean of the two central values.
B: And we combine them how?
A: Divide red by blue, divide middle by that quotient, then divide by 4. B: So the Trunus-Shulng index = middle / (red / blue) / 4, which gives 8.7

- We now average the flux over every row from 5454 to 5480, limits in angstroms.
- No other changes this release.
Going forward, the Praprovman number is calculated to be 37.1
